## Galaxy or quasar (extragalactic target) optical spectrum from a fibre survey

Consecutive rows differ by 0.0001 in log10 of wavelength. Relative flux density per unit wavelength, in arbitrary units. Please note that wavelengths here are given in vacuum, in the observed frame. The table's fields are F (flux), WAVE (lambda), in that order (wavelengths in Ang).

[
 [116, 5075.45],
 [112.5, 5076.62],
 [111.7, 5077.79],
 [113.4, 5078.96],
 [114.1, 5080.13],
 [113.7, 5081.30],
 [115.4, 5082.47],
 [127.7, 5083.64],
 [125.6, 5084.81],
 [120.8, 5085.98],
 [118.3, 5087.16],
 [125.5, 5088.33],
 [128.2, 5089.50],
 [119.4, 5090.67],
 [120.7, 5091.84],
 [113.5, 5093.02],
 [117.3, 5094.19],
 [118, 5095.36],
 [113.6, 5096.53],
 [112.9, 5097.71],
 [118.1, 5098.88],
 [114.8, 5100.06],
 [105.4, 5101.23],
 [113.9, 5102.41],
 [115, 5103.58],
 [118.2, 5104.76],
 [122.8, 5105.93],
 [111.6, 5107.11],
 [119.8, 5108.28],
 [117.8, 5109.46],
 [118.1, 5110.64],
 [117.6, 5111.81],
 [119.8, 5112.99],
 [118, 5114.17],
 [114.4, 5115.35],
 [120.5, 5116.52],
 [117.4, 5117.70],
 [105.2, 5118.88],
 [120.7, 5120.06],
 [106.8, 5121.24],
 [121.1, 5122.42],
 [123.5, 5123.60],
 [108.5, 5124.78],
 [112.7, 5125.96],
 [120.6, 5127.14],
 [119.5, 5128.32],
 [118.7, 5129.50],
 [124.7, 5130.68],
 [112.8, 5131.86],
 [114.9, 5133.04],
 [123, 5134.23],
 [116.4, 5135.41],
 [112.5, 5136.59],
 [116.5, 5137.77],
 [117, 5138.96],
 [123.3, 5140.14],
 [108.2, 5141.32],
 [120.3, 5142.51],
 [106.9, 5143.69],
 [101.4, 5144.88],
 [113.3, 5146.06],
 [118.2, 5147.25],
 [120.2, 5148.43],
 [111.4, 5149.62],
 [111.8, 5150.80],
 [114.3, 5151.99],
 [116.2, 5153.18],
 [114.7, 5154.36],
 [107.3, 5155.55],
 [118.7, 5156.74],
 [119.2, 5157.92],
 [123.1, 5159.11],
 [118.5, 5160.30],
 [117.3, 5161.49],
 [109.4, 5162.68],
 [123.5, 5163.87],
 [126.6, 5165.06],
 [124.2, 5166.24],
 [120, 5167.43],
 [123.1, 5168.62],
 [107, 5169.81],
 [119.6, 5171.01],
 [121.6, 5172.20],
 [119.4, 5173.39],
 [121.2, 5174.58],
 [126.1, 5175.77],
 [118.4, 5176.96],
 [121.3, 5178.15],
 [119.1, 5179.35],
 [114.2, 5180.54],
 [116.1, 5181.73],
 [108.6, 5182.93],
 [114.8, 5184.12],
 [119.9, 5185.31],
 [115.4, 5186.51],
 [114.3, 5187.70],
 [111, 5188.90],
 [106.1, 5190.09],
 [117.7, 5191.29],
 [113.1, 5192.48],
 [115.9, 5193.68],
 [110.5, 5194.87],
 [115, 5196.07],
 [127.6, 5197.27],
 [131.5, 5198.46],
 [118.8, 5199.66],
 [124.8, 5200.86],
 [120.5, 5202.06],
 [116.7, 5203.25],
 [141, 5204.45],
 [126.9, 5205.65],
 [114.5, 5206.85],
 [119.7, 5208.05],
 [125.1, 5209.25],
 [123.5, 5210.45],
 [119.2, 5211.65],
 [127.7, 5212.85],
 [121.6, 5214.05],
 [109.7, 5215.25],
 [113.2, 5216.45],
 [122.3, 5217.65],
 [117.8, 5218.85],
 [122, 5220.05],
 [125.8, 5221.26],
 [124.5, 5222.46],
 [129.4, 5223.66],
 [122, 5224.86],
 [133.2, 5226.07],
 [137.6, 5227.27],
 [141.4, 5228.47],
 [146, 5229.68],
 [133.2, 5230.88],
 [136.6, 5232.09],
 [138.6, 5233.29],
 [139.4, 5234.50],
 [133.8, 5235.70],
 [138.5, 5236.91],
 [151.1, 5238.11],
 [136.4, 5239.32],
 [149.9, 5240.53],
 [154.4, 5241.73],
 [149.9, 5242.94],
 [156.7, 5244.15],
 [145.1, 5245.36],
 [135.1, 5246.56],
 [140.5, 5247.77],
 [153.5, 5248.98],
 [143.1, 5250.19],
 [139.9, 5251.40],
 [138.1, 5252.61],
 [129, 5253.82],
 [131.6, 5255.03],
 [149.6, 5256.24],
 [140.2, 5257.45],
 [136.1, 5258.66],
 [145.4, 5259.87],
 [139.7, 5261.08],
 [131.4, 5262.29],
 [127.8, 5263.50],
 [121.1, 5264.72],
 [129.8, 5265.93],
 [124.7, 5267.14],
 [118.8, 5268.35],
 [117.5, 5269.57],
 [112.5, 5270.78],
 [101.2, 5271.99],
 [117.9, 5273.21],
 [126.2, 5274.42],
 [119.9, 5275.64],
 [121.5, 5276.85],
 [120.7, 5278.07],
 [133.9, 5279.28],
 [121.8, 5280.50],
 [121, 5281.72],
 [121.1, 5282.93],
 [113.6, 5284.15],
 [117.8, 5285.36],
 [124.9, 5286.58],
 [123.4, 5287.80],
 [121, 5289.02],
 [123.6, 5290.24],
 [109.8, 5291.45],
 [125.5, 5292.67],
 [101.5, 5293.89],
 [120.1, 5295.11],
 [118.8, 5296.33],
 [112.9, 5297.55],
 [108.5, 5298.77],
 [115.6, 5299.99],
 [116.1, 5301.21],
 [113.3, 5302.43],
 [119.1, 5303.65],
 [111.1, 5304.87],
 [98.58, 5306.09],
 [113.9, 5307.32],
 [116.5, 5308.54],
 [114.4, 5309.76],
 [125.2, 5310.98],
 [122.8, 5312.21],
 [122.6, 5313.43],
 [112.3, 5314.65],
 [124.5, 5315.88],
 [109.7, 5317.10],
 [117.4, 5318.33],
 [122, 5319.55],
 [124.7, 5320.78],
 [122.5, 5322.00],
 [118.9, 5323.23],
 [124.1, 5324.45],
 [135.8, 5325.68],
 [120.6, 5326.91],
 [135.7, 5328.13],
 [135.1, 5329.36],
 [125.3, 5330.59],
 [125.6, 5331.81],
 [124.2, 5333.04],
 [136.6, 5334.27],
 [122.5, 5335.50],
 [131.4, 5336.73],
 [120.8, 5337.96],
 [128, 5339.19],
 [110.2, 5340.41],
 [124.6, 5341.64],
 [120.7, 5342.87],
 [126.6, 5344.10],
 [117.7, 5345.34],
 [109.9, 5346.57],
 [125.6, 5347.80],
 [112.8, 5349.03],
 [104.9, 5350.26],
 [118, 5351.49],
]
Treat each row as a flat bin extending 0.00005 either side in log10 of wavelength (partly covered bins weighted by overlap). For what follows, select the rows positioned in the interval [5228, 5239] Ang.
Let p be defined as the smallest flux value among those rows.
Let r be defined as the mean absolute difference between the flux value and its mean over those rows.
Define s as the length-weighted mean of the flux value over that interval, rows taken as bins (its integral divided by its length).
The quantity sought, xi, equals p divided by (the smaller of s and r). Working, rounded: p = 133.2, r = 4.2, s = 140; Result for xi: 31.6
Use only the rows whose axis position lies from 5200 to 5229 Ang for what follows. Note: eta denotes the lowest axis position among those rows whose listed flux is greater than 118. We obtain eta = 5200.86 Ang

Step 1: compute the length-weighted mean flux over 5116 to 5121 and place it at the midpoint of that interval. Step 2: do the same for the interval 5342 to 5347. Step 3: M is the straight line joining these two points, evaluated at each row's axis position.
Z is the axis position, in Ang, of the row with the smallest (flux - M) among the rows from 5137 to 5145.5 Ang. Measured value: 5144.88 Ang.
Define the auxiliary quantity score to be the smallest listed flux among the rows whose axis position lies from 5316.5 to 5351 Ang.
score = 104.9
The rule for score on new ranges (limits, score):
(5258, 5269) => 118.8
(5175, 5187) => 108.6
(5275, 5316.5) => 98.58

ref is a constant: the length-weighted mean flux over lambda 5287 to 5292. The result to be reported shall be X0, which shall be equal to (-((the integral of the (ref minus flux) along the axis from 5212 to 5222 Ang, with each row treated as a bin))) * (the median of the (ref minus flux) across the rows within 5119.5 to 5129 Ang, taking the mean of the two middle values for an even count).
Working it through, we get -1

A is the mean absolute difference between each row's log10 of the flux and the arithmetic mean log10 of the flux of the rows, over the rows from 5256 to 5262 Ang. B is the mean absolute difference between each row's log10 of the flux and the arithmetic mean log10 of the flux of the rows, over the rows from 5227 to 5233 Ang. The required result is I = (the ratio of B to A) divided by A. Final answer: 71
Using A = 0.0129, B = 0.012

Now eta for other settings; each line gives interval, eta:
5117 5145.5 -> 5120.06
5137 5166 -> 5140.14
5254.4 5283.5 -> 5255.03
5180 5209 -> 5185.31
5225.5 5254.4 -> 5226.07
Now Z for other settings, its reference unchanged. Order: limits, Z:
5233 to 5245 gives 5235.70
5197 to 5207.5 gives 5206.85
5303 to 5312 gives 5306.09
